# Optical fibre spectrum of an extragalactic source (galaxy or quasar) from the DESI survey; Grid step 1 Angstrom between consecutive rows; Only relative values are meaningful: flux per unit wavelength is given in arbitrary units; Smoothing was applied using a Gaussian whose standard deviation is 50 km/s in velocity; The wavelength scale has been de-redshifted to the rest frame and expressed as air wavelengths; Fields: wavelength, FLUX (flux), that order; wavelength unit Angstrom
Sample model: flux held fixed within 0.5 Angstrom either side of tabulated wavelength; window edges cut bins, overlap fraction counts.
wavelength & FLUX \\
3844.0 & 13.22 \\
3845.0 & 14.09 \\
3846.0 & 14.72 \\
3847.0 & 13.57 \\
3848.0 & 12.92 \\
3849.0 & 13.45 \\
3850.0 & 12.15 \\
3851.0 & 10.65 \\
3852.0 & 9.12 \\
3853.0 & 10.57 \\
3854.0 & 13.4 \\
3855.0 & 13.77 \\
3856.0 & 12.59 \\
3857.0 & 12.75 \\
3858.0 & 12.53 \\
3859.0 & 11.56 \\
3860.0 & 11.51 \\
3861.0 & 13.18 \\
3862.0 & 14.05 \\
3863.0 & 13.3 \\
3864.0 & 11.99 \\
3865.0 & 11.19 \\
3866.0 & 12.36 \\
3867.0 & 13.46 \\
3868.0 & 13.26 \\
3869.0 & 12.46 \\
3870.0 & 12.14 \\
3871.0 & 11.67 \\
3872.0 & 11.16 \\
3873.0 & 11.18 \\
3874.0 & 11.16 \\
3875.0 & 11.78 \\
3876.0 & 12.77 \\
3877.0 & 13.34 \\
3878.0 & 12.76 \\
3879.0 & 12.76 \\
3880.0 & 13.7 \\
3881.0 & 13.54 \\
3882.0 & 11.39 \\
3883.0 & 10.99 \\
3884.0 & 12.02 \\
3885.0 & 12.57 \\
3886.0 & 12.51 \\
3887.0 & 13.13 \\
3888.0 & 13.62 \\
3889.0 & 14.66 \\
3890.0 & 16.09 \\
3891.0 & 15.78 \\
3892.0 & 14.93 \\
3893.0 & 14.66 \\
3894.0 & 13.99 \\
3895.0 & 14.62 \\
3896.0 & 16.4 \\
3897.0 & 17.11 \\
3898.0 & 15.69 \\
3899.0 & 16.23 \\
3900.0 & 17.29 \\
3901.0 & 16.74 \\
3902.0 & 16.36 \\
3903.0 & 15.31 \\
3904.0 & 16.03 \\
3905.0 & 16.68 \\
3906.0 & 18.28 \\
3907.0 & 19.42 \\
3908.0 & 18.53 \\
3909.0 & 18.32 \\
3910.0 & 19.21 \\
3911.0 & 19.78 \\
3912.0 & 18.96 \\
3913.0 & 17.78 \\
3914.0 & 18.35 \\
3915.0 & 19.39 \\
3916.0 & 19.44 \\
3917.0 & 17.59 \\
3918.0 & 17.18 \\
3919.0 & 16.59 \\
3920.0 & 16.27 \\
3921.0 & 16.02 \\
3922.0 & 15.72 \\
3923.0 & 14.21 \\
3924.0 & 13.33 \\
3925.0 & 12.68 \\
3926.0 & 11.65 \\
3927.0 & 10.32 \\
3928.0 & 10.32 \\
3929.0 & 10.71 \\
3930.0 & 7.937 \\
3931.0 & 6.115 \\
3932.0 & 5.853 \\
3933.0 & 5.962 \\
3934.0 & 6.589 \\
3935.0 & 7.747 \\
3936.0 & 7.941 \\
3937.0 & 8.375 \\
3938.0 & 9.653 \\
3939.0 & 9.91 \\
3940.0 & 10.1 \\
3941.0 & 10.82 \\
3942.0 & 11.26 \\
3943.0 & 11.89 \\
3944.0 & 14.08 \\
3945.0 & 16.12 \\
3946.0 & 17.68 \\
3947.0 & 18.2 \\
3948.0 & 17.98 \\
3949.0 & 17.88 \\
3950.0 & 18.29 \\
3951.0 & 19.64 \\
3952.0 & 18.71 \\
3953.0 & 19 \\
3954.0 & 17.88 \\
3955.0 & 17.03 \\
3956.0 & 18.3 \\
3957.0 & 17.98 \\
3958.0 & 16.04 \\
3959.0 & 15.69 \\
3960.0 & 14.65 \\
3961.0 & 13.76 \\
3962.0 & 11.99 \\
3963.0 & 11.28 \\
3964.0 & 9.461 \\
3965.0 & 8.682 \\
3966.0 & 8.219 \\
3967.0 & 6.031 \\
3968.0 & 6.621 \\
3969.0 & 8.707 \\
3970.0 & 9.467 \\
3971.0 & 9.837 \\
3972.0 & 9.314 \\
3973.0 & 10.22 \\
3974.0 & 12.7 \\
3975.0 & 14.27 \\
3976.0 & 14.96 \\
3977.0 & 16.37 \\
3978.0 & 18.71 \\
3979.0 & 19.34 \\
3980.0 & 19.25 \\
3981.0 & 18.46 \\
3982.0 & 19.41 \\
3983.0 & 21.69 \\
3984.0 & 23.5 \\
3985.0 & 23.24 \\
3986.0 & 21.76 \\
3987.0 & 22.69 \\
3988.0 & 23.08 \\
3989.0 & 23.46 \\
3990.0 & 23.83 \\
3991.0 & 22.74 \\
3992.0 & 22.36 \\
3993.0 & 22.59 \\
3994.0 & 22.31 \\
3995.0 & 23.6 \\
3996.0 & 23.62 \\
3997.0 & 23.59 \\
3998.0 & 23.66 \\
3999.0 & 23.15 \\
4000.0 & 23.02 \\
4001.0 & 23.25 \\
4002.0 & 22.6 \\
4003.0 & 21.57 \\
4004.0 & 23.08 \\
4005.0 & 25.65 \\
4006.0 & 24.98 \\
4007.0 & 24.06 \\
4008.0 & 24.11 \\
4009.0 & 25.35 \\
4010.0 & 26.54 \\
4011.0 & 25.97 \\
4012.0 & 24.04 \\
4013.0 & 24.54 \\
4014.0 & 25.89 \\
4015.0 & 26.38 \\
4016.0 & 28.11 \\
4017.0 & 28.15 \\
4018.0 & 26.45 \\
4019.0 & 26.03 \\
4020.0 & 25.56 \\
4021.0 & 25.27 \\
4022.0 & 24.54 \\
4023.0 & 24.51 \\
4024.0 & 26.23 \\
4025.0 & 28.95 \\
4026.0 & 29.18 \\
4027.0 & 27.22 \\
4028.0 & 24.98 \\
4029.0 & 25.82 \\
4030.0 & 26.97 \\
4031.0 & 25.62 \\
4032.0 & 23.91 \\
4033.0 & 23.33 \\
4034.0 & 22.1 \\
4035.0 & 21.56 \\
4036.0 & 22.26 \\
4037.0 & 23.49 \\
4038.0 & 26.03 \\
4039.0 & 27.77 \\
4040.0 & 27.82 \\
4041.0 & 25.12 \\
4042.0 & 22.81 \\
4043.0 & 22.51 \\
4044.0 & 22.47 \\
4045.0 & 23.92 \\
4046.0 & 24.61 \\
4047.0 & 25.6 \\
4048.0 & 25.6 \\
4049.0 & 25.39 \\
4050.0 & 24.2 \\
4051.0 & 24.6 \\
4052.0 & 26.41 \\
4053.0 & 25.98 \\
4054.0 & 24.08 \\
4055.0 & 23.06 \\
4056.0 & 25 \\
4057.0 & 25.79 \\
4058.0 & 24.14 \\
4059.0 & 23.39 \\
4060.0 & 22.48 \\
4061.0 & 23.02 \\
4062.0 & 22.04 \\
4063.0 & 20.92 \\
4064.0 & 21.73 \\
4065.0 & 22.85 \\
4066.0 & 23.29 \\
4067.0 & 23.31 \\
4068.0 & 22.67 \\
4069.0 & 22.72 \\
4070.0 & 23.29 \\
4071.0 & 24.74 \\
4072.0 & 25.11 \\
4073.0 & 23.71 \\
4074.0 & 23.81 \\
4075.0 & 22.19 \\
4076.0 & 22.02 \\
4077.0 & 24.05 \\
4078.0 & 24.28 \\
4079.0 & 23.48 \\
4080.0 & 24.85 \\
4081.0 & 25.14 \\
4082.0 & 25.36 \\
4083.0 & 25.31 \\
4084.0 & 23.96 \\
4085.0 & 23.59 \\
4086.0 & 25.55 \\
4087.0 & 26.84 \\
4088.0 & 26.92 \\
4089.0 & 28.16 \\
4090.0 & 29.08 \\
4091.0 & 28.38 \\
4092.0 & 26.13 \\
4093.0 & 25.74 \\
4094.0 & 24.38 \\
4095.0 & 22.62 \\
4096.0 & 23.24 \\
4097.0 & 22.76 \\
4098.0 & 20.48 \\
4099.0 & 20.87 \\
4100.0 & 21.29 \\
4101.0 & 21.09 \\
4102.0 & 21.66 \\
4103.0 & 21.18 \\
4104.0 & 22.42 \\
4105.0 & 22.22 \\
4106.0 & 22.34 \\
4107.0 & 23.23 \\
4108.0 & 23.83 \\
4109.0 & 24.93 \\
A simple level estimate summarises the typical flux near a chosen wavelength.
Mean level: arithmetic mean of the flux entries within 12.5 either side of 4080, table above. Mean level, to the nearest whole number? 25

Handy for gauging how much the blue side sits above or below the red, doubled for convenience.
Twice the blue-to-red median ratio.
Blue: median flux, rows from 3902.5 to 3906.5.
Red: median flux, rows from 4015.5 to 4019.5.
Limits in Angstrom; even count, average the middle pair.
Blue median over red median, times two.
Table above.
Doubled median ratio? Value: 1.2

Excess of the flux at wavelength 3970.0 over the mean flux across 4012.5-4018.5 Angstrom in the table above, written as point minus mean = -17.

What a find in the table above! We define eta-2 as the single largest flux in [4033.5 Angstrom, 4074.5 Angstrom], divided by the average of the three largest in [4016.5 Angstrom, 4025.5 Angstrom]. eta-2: 1.00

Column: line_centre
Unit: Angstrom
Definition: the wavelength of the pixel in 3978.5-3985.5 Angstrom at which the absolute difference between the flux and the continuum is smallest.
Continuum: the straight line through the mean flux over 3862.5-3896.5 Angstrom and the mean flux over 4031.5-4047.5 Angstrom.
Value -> 3979.0 Angstrom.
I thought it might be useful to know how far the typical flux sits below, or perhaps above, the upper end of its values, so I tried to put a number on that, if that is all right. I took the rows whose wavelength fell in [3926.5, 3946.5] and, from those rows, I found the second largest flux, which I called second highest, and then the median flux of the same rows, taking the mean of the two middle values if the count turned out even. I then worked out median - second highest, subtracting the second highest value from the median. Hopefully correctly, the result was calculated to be -6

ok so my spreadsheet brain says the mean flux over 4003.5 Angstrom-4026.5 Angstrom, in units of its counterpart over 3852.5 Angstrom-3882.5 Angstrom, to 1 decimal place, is 2.1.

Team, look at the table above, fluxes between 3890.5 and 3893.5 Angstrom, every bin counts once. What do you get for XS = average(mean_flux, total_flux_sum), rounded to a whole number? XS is 30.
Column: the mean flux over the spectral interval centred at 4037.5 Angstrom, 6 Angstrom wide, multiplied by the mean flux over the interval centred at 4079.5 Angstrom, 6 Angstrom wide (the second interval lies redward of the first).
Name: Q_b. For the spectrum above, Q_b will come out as 609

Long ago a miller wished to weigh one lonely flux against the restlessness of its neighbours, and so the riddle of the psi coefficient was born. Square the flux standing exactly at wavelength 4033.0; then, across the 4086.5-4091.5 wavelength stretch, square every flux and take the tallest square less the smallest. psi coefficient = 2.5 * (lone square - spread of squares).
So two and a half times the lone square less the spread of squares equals 1048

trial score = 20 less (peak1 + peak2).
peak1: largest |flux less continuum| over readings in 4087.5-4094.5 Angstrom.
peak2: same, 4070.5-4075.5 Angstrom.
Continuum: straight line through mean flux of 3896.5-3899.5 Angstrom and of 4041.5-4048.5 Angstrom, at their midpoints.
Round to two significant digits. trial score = 14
